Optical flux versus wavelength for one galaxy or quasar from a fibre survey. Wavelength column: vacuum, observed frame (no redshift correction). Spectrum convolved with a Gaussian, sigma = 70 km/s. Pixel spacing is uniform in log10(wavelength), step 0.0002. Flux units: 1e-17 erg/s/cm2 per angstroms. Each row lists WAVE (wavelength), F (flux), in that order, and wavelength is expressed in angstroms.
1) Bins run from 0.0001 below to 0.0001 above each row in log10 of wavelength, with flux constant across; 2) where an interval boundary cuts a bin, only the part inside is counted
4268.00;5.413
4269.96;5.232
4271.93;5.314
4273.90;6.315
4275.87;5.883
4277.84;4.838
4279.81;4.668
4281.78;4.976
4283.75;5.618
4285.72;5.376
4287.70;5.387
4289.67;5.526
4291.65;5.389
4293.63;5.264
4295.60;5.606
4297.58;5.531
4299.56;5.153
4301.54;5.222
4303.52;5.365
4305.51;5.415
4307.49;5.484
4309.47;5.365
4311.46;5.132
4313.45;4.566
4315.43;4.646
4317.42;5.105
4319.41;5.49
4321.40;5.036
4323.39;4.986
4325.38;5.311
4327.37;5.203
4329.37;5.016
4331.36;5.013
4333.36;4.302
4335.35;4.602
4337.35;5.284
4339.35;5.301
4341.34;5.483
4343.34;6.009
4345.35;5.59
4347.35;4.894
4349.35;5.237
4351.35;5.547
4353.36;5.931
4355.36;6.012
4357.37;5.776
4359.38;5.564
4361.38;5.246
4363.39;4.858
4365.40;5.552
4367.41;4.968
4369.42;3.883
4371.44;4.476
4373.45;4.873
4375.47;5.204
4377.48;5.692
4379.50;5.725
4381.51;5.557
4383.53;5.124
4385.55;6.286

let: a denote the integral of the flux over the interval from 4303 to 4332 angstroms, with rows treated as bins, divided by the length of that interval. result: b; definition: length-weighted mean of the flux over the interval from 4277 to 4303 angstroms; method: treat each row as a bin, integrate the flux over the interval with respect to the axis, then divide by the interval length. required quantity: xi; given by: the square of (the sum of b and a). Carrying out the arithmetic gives 109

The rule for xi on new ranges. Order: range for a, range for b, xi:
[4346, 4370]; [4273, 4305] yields 114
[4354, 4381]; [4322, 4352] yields 108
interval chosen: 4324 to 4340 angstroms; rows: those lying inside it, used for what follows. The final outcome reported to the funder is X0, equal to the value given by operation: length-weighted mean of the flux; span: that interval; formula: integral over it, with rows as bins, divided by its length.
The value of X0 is 5.00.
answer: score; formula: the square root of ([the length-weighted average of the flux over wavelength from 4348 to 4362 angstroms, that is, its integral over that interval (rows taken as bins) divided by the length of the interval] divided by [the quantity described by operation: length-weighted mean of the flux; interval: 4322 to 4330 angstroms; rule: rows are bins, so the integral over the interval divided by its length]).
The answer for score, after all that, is 1.05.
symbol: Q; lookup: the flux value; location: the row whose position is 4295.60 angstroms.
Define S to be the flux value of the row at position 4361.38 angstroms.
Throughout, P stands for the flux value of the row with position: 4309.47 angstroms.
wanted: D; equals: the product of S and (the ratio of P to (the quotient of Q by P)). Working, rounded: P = 5.365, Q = 5.606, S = 5.246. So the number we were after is 27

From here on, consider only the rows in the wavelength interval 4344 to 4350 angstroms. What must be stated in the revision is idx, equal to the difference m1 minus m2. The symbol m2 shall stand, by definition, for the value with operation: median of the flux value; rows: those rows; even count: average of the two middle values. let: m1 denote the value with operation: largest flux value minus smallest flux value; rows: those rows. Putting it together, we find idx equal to -4.5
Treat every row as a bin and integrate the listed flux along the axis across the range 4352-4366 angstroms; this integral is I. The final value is 78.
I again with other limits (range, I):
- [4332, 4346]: 73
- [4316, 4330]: 72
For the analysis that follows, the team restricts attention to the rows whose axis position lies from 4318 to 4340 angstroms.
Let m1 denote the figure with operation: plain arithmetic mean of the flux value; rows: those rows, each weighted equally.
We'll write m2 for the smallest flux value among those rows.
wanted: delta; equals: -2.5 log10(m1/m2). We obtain -0.17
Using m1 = 5.0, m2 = 4.302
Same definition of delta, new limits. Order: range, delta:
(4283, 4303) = -0.05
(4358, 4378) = -0.28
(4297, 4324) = -0.14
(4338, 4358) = -0.14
